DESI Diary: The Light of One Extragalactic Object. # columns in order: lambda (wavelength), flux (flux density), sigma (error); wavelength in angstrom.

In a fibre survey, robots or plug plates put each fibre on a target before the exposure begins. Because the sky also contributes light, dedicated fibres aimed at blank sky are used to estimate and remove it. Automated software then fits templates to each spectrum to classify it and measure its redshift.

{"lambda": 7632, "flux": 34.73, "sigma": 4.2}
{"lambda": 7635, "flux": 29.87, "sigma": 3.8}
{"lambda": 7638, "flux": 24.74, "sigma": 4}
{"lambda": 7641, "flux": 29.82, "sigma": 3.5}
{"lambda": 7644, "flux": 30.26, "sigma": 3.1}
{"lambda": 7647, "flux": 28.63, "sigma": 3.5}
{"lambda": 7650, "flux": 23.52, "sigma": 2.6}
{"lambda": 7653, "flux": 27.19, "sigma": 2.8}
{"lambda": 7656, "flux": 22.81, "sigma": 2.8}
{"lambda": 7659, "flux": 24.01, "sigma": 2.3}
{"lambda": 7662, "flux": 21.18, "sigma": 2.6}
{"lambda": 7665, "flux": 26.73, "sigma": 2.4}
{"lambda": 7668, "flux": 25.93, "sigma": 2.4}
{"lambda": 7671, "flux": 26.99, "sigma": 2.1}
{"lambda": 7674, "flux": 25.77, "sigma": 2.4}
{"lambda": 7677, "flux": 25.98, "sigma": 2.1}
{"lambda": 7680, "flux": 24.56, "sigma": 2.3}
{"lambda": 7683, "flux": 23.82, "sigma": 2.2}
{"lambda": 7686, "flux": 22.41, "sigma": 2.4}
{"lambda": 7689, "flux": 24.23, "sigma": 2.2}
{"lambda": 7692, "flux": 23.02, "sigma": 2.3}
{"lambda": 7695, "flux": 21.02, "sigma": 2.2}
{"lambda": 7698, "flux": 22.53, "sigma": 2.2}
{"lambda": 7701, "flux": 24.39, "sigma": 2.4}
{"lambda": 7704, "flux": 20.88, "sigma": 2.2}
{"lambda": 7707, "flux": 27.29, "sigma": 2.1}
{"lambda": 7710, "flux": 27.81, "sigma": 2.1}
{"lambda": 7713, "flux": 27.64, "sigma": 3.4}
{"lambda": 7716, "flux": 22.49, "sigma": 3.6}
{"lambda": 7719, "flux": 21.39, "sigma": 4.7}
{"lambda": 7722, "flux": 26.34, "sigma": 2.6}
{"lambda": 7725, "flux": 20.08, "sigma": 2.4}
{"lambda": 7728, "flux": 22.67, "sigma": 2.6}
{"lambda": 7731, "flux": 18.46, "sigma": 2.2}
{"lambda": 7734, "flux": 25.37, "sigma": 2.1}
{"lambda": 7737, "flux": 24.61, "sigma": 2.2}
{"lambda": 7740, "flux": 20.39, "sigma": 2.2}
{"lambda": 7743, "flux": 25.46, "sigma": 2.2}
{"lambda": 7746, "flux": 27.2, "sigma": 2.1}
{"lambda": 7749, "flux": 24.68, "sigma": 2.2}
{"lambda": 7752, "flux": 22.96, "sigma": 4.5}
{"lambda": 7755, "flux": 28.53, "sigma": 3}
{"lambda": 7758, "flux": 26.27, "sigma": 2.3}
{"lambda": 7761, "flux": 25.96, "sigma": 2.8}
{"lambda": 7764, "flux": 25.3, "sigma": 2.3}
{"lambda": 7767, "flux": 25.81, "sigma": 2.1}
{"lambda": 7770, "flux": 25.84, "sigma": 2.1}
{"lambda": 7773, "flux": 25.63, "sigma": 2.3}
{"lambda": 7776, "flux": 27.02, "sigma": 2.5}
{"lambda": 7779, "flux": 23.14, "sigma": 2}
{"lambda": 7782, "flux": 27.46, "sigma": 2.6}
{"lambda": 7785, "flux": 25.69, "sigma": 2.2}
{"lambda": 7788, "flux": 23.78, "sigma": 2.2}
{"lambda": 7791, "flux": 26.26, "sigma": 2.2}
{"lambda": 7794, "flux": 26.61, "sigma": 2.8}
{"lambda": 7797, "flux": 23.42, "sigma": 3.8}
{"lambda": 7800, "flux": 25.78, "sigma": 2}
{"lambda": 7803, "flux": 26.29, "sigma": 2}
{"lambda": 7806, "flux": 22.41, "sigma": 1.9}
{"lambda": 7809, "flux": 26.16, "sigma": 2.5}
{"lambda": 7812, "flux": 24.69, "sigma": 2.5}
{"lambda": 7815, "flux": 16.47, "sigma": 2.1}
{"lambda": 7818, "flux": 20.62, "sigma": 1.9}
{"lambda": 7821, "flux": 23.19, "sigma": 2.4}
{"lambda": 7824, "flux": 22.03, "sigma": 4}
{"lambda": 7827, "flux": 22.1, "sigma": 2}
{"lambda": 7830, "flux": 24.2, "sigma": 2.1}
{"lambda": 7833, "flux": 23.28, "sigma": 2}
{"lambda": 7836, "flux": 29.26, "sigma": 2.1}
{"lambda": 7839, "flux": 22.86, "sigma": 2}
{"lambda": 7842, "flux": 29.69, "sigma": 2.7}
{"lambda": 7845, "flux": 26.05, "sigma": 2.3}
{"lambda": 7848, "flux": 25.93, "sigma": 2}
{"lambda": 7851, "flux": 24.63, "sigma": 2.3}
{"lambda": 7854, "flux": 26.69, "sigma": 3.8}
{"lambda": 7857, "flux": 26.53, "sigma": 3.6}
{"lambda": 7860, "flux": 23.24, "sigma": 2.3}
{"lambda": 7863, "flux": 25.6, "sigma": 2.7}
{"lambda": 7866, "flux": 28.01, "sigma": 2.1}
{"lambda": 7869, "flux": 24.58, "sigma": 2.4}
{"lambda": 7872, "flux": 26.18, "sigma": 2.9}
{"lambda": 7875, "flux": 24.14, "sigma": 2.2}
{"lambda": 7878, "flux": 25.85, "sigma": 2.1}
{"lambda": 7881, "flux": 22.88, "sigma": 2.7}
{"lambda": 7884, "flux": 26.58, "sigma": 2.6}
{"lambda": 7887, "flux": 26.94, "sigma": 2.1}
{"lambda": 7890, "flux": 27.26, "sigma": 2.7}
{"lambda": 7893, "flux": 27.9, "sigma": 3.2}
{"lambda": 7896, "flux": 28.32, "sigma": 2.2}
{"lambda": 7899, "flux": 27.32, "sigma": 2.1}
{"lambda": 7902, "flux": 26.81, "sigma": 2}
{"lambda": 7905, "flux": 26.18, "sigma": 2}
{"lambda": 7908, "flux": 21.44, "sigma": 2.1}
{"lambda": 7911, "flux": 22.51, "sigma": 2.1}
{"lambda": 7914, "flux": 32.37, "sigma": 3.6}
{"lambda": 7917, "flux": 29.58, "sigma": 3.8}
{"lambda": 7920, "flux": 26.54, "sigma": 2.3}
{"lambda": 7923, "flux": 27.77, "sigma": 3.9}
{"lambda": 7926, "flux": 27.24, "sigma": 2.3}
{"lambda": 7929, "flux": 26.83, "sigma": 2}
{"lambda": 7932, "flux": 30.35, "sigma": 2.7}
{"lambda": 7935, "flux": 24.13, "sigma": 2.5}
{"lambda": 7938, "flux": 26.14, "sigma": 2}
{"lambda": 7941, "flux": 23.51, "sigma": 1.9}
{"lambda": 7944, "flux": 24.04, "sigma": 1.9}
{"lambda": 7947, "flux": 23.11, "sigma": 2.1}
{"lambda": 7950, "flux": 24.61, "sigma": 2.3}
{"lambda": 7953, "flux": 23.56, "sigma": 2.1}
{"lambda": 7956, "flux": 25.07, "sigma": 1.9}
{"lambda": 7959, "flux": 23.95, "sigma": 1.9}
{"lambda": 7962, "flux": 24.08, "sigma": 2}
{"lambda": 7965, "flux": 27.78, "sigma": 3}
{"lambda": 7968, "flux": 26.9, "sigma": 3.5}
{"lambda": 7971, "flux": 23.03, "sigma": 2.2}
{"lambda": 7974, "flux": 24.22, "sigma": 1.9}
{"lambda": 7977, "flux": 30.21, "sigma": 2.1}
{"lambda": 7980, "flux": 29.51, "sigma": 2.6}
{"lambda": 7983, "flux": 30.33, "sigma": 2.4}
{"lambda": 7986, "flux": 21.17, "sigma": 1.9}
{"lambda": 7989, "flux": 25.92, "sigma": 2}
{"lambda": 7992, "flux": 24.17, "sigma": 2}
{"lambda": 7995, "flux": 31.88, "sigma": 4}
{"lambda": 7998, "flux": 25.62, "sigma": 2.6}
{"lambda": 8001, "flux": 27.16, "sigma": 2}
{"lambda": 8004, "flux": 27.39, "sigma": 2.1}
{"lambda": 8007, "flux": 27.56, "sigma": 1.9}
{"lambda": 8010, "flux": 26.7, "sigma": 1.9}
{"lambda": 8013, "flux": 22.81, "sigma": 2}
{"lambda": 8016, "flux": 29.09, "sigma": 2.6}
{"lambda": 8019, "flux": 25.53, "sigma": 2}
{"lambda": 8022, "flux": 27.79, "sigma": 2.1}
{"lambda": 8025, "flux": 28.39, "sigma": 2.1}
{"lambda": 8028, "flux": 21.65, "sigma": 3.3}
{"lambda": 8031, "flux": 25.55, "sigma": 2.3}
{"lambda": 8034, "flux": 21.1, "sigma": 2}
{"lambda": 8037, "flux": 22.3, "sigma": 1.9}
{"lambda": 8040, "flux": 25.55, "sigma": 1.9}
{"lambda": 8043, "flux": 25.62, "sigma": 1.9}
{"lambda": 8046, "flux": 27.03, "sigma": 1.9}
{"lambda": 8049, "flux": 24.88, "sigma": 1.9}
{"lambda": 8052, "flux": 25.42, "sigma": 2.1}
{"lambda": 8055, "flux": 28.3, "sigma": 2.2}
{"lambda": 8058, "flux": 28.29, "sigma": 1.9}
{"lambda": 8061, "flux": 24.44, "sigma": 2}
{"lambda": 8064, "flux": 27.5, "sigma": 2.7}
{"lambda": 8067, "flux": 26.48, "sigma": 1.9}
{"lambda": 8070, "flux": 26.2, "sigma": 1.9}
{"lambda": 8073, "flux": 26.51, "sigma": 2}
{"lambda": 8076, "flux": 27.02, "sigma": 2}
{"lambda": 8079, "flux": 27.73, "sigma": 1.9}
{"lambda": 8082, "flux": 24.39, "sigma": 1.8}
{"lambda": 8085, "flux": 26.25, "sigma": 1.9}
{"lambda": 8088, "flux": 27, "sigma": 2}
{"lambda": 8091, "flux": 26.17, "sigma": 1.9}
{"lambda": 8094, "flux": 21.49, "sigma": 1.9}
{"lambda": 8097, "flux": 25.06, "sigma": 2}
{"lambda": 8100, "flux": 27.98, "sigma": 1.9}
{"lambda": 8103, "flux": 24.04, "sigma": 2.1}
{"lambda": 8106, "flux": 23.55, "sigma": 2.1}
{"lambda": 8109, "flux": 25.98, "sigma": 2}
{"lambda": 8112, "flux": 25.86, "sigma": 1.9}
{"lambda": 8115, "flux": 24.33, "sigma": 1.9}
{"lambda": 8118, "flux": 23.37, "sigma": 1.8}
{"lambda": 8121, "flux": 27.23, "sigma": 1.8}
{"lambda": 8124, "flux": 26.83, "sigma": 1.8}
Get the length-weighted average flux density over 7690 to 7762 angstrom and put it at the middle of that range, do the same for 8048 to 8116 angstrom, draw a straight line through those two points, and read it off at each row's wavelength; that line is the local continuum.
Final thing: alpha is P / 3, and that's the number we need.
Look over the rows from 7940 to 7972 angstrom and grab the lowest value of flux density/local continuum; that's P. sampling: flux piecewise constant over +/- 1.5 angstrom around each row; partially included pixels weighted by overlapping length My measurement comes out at 0.303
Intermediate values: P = 0.91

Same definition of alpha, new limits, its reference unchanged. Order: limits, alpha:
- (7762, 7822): 0.224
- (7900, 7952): 0.286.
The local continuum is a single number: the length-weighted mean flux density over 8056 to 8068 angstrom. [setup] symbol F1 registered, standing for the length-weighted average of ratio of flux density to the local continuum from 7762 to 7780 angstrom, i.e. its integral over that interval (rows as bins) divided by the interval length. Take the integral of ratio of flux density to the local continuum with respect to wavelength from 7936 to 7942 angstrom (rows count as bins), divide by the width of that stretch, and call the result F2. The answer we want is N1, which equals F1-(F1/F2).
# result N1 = -0.072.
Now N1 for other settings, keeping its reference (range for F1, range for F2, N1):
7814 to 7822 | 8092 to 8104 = -0.062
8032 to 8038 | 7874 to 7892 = -0.033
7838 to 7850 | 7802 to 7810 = -0.077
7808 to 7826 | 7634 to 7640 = 0.017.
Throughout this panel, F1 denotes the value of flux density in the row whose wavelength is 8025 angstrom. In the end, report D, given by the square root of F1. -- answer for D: 5.33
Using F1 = 28.39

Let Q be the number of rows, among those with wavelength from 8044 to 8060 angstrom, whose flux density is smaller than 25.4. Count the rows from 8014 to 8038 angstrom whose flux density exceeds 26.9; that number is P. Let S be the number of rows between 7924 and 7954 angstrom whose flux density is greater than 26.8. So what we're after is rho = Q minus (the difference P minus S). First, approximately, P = 3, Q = 1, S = 3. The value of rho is 1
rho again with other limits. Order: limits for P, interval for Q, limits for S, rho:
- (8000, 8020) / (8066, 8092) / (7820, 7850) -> -1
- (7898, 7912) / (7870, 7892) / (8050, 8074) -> 4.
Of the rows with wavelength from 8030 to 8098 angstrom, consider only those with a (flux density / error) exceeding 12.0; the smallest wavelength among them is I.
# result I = 8040 angstrom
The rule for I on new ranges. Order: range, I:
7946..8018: 7956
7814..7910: 7836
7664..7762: 7671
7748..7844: 7767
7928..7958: 7929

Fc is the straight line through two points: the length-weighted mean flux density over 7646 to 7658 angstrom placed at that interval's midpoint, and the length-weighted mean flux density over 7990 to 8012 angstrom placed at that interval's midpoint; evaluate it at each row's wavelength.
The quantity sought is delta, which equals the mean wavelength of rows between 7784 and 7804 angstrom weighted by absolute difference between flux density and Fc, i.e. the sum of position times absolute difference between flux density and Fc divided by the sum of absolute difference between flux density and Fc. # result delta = 7793.2 angstrom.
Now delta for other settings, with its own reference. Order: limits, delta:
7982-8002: 7989.7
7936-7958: 7947.5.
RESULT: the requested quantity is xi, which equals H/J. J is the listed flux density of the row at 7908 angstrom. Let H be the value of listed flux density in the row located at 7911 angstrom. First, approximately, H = 22.51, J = 21.44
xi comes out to 1.05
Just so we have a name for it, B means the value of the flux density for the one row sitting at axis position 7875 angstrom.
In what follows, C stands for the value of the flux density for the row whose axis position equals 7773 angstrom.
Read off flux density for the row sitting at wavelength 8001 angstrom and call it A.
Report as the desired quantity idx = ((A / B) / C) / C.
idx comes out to 0.0017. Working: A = 27.16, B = 24.14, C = 25.63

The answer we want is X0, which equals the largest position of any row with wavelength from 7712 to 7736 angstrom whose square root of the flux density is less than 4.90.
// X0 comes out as 7731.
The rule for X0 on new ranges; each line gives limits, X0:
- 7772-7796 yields 7788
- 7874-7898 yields 7881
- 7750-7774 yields 7752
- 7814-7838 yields 7833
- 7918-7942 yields 7941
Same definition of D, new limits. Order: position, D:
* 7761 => 5.10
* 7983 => 5.51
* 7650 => 4.85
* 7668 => 5.09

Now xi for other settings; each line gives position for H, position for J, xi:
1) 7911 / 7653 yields 0.83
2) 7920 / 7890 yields 0.97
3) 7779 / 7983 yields 0.76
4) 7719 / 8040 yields 0.84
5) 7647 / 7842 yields 0.96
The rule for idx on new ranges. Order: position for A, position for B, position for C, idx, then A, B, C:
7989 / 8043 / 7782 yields 0.0013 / 25.92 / 25.62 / 27.46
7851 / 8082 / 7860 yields 0.0019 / 24.63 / 24.39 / 23.24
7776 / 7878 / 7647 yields 0.0013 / 27.02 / 25.85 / 28.63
